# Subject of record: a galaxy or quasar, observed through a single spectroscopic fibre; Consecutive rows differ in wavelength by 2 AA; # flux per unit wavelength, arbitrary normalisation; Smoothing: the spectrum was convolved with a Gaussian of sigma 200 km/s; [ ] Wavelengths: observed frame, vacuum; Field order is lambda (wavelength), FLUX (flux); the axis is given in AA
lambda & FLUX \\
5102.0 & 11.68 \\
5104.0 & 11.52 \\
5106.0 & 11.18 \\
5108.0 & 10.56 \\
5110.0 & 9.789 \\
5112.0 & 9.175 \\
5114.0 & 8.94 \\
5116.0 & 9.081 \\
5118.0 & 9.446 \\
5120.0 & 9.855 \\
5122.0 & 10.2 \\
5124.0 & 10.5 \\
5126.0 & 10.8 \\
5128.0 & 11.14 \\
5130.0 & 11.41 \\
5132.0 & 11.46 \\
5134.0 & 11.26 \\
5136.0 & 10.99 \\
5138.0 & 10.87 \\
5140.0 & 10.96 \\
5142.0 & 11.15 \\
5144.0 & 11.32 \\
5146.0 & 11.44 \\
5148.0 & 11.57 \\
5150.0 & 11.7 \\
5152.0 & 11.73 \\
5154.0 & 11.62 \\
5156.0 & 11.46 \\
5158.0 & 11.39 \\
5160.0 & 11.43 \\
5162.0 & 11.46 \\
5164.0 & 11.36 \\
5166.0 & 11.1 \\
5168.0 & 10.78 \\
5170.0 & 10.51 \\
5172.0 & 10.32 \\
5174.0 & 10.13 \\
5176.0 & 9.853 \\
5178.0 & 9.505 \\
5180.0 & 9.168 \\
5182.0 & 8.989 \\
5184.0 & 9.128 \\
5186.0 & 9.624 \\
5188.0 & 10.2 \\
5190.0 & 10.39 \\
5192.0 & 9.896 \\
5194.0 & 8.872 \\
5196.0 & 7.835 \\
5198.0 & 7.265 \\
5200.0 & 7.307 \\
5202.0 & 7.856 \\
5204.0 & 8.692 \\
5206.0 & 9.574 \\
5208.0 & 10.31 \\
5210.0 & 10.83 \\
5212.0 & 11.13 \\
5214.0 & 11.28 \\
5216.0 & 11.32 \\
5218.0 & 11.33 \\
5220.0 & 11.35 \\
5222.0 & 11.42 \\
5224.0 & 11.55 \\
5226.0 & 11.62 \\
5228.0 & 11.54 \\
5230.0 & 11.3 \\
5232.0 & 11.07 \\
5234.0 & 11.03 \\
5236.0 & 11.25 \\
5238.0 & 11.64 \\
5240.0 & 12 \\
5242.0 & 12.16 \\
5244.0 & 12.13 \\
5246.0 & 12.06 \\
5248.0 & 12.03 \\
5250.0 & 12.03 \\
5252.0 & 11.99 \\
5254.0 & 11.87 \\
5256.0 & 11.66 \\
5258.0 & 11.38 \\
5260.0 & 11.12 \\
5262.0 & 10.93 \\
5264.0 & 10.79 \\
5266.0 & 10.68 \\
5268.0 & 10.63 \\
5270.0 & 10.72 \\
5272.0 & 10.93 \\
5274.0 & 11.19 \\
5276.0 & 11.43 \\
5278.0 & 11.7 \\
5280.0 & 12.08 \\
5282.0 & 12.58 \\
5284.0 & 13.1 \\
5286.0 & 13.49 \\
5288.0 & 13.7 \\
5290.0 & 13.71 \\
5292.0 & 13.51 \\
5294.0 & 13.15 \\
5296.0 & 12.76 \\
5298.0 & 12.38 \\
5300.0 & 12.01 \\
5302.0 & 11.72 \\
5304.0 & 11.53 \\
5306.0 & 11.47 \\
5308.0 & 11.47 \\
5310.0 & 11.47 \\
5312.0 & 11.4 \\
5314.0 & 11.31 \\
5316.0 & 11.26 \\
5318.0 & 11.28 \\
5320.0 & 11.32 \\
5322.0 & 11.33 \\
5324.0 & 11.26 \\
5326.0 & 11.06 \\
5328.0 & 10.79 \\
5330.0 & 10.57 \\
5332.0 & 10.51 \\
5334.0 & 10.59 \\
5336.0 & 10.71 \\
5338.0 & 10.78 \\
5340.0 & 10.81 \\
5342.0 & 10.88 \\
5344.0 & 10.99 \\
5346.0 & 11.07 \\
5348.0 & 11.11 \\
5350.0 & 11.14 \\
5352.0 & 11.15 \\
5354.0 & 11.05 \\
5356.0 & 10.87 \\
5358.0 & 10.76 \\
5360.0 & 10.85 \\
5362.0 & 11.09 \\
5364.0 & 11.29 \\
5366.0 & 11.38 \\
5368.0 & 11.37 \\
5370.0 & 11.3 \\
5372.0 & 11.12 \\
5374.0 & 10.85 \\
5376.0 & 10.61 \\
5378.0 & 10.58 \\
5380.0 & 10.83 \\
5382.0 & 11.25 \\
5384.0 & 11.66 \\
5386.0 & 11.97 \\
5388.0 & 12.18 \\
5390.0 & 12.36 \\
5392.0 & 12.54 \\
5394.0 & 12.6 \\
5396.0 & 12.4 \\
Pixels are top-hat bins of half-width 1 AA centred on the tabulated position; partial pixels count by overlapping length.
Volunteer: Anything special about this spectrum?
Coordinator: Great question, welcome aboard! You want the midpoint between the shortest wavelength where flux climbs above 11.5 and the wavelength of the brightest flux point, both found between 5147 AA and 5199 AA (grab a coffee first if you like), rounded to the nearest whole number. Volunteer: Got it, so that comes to 5150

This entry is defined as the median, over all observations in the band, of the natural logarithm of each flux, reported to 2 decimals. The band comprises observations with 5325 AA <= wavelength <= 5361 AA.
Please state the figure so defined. 2.39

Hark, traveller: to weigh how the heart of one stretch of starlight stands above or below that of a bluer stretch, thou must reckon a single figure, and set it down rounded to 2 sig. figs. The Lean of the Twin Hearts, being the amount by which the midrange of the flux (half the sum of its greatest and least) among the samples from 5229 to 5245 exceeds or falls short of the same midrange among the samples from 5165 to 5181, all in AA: 1.5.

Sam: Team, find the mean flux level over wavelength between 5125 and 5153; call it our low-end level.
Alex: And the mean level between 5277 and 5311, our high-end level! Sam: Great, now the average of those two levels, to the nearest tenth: 11.9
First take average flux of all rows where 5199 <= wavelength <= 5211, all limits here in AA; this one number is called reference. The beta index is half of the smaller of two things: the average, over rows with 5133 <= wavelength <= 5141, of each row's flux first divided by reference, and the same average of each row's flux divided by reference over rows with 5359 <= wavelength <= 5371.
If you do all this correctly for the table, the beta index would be 0.606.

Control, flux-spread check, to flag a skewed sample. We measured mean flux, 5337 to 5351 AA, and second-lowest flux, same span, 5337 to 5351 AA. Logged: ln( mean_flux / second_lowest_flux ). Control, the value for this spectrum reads 0.015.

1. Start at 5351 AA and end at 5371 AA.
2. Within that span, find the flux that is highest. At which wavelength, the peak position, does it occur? 5366.0 AA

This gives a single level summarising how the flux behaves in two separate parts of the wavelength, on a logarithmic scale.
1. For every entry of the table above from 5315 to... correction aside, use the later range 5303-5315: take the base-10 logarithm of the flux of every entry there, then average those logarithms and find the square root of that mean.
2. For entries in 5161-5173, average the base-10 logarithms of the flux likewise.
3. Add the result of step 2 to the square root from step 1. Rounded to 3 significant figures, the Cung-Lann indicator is 2.07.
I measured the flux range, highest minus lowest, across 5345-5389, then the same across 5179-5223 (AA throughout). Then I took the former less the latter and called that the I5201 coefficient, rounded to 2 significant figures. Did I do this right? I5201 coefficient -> -2.6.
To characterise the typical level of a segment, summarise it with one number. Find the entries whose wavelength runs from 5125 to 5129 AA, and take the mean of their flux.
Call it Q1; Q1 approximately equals 10.97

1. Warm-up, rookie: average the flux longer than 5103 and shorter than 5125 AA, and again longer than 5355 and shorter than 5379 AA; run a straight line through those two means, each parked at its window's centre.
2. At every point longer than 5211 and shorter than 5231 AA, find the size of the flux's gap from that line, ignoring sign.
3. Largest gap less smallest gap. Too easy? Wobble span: 0.44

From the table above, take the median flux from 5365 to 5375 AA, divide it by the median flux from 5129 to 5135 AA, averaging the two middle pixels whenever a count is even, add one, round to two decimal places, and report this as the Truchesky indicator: 1.99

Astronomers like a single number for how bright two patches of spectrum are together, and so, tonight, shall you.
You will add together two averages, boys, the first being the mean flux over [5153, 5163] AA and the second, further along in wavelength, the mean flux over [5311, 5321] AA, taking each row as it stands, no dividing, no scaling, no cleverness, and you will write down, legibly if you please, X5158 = 22.8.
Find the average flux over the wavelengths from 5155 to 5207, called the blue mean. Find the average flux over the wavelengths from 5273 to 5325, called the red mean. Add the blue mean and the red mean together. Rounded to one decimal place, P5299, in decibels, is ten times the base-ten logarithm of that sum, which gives 13.4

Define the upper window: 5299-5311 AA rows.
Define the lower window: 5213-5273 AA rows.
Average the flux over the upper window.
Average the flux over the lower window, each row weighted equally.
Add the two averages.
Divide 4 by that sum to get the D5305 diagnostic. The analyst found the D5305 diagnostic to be 0.1736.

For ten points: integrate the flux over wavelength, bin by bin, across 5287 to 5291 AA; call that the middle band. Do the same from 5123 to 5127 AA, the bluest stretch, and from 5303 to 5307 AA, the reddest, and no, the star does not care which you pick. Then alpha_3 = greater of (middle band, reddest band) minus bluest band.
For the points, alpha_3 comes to 12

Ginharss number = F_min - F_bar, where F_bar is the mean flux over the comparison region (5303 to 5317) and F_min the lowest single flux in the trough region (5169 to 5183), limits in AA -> -2.4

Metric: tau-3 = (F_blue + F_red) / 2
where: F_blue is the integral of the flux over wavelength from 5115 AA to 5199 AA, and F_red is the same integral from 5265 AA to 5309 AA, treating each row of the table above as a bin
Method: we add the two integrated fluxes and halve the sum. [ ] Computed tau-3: 705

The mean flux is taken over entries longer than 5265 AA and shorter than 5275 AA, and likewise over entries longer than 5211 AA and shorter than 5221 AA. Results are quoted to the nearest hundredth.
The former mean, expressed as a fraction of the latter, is 0.96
